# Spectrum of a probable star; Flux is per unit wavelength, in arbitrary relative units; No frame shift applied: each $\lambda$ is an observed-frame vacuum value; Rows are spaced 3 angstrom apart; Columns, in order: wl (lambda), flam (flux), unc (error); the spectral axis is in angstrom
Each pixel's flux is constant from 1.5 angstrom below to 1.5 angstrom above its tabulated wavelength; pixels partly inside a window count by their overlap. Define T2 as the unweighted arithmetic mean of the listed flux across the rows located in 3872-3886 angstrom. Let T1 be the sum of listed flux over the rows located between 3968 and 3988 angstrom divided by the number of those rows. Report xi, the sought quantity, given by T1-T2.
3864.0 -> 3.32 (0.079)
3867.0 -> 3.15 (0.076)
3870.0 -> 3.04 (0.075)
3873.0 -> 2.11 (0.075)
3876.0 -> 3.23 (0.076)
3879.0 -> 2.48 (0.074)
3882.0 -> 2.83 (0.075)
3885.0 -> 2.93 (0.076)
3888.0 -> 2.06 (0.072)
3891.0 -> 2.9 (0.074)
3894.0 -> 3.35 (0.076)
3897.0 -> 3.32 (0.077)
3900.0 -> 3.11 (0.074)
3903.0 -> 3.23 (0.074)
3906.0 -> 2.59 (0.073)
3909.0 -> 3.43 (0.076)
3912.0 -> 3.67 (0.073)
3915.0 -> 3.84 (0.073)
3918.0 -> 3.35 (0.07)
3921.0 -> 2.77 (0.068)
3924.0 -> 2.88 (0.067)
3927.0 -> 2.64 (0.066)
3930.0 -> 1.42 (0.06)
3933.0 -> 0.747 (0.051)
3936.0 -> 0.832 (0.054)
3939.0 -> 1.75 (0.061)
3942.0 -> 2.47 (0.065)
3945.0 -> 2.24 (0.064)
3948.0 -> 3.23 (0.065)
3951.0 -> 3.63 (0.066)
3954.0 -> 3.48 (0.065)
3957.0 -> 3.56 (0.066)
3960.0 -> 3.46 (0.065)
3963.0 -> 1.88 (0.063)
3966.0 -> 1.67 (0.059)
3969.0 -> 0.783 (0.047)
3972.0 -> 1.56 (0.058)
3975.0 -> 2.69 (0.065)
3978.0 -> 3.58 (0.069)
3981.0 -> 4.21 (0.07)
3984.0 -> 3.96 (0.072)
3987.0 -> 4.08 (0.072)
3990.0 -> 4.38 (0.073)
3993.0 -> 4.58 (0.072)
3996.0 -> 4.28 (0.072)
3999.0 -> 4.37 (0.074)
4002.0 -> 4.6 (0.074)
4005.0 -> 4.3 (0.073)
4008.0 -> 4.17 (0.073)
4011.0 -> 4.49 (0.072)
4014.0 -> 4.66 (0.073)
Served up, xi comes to 0.3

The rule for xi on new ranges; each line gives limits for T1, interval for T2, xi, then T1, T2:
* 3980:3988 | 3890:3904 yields 0.9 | 4.1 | 3.2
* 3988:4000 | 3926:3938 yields 3.0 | 4.4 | 1.4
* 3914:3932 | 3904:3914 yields -0.4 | 2.8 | 3.2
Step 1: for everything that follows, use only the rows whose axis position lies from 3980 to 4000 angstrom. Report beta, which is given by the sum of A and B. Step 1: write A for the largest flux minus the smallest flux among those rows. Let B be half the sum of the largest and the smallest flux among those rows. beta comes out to 4.9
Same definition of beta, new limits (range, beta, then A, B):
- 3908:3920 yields 4.1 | 0.5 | 3.6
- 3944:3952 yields 4.3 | 1.4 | 2.9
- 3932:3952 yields 5.1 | 2.9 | 2.2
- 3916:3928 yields 3.7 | 0.7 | 3.0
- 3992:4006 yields 4.8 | 0.3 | 4.4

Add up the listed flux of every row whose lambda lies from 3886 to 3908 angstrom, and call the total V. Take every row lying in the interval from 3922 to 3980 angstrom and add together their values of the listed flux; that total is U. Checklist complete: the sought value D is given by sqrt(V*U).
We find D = 30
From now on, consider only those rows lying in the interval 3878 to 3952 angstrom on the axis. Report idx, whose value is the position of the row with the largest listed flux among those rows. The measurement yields 3915.0 angstrom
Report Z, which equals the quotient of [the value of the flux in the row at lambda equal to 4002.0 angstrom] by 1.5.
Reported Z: 3.1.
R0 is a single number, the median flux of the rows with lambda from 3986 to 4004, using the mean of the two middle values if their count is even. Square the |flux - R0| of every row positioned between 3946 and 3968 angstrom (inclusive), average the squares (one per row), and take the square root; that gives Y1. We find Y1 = 1.6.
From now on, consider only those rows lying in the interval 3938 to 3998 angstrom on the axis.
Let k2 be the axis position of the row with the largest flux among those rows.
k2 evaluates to 3993.0 angstrom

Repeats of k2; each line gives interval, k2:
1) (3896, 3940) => 3915.0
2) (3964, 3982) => 3981.0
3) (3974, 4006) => 4002.0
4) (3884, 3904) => 3894.0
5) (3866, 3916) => 3915.0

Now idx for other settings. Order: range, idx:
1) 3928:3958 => 3951.0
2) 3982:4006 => 4002.0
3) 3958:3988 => 3981.0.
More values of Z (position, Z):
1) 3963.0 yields 1.3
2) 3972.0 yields 1.0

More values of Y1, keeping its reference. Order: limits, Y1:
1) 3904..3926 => 1.2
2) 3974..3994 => 0.7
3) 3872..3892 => 1.8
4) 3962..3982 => 2.3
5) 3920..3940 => 2.7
